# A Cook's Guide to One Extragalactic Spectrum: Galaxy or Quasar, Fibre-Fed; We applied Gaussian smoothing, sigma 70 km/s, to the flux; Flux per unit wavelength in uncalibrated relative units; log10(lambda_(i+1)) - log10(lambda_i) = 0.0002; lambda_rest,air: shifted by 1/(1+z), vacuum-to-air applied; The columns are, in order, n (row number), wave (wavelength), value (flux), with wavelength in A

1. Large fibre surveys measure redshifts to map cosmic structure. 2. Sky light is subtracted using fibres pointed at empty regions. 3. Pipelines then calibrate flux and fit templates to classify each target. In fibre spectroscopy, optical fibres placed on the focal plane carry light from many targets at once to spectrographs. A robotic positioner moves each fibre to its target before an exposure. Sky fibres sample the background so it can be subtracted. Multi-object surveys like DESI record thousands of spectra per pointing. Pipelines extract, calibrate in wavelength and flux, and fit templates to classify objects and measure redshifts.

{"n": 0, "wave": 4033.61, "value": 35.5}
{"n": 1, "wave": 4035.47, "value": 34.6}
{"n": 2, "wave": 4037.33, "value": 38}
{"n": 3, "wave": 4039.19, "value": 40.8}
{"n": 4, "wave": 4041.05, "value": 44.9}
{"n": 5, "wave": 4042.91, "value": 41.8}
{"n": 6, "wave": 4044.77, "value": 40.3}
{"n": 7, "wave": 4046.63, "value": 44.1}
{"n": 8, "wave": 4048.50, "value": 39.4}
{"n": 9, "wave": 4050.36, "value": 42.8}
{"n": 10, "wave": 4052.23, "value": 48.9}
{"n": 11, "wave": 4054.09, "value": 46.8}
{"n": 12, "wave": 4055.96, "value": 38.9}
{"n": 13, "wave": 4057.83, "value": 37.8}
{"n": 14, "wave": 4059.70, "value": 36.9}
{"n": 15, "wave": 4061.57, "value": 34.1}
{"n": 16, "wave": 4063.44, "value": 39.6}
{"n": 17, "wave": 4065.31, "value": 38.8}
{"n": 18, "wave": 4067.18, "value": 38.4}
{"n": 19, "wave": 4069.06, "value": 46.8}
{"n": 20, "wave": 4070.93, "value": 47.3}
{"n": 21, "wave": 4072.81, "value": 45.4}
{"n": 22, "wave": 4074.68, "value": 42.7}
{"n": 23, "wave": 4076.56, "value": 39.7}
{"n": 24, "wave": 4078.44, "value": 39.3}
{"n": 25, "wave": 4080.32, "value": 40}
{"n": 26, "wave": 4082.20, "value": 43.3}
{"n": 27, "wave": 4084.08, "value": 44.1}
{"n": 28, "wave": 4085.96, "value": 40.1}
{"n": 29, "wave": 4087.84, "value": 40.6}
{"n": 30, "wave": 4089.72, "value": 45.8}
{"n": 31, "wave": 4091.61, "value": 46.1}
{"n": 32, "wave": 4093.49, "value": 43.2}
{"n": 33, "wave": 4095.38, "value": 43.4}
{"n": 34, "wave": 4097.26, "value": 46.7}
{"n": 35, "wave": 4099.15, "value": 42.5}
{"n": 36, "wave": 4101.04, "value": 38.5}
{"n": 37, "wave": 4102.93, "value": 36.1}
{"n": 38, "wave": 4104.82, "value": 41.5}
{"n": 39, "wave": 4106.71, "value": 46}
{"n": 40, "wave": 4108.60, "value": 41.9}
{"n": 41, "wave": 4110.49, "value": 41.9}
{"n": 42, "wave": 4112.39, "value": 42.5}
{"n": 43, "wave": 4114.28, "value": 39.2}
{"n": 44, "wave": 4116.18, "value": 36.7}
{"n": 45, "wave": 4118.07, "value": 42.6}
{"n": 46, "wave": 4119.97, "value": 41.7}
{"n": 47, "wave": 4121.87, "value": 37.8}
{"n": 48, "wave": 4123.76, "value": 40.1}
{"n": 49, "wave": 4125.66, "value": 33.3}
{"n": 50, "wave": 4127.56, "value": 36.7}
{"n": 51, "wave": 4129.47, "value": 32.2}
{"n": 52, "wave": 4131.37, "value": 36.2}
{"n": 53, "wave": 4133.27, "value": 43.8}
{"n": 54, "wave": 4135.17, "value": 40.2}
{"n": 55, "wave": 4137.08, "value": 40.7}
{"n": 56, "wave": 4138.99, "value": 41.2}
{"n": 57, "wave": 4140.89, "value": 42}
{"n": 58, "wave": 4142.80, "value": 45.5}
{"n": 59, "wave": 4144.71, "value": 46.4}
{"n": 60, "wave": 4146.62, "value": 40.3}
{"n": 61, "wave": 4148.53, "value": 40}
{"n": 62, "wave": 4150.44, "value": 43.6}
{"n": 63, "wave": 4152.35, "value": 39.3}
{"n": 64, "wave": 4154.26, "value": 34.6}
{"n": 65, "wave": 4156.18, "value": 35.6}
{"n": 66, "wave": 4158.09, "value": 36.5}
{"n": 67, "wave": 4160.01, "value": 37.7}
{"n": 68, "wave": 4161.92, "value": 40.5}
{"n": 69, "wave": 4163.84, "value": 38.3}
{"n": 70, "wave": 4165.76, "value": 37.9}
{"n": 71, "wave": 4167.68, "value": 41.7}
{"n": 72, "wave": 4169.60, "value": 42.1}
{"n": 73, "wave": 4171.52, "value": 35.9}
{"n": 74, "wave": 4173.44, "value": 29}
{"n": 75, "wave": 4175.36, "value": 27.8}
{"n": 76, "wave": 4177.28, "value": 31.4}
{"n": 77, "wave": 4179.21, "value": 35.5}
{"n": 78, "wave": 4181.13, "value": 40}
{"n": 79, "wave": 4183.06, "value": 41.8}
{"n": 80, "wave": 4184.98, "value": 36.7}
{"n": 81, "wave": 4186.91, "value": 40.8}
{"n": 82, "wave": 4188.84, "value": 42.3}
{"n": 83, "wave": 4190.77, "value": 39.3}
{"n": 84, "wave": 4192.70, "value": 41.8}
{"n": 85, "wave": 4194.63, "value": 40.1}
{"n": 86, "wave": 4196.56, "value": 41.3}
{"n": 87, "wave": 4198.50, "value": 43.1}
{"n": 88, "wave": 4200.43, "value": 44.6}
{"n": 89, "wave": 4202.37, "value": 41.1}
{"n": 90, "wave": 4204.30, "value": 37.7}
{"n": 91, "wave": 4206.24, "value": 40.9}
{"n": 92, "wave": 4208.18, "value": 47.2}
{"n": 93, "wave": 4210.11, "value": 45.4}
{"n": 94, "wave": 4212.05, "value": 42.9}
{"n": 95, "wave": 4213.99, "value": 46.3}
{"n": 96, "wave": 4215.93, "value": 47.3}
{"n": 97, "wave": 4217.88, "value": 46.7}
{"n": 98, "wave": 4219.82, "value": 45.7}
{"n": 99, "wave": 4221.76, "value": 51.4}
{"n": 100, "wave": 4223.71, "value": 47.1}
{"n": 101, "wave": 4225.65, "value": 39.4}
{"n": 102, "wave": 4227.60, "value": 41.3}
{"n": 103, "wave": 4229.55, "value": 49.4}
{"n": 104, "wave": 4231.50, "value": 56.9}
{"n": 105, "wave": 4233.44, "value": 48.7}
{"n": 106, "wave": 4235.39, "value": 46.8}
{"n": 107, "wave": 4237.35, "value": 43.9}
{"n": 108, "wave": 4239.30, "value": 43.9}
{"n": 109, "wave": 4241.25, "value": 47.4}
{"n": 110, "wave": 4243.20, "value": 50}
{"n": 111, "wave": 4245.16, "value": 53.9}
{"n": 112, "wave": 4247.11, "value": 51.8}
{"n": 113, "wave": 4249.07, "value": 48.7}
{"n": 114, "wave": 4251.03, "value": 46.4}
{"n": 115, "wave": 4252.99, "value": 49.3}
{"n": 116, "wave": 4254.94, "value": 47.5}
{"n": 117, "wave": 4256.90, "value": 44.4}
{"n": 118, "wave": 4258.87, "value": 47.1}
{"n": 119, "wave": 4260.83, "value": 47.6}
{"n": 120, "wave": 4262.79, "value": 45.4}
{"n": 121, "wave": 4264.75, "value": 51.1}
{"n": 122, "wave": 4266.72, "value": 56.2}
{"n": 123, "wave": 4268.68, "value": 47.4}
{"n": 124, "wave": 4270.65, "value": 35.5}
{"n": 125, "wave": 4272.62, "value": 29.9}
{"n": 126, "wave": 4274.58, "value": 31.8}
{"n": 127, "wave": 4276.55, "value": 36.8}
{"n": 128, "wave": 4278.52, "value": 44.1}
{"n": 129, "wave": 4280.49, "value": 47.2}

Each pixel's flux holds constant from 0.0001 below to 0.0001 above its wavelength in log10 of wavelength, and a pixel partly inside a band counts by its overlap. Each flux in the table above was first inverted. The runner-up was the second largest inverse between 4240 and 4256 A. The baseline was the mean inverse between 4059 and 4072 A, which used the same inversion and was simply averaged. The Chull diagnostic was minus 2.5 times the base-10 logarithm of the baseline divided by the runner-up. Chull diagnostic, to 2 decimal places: -0.19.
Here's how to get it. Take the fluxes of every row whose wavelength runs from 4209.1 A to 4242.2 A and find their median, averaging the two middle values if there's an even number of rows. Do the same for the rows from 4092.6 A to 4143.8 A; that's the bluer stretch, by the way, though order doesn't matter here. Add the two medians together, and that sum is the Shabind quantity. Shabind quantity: 88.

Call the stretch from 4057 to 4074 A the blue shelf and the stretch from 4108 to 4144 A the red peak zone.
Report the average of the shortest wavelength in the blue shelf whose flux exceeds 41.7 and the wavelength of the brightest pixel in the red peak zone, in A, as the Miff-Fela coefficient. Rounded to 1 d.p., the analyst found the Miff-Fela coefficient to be 4105.9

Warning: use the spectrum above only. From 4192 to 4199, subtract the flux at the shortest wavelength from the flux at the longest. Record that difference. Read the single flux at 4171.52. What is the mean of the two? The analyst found 18.6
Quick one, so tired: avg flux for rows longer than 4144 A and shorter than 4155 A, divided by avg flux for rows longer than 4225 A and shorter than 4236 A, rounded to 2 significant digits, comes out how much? 0.86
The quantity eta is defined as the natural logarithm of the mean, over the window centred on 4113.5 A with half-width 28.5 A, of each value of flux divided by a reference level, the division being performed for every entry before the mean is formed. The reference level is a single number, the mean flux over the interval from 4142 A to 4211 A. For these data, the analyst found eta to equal 0.029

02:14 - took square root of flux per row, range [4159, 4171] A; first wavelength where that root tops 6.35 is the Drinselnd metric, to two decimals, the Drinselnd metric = 4161.92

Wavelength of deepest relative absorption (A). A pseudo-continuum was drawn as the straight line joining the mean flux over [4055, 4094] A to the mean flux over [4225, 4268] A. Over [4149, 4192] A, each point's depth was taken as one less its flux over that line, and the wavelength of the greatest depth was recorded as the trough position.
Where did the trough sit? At 4175.36 A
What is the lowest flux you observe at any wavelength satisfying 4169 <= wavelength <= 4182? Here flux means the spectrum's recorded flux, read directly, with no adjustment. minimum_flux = 27.8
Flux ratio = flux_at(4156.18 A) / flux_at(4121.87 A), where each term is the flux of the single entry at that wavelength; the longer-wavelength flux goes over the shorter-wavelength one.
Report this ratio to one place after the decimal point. 0.9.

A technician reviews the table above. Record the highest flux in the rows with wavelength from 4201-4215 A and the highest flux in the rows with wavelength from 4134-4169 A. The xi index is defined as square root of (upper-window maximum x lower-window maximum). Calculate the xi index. 47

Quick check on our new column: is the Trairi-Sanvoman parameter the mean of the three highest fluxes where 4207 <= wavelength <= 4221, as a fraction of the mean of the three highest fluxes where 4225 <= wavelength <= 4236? 0.91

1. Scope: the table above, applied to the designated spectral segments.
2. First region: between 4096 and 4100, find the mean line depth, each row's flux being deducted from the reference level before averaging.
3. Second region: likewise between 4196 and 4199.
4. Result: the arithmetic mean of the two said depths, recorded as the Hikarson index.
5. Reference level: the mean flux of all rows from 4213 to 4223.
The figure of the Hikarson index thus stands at 4.1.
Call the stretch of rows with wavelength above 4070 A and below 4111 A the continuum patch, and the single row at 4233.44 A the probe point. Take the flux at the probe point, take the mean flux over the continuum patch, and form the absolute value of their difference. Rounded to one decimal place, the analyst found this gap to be 6.1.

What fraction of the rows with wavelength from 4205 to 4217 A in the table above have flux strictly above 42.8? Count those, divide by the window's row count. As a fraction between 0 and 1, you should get 0.83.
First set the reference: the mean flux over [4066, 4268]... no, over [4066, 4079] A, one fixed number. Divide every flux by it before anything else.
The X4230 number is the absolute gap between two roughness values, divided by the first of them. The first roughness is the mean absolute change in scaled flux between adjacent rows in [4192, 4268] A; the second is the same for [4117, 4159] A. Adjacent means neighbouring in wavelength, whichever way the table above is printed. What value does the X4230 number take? 0.05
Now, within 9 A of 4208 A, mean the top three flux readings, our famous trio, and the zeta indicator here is 47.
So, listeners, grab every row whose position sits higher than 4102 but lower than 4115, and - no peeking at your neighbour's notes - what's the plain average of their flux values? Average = 41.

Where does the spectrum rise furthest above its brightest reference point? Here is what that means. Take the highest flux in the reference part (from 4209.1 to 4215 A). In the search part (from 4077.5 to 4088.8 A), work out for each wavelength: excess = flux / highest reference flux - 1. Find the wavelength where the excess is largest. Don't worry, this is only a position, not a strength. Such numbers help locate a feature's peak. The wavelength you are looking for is 4084.08 A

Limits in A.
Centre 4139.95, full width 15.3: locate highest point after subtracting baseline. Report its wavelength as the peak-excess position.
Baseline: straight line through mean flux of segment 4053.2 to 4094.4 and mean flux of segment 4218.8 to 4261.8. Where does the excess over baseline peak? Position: 4144.71 A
